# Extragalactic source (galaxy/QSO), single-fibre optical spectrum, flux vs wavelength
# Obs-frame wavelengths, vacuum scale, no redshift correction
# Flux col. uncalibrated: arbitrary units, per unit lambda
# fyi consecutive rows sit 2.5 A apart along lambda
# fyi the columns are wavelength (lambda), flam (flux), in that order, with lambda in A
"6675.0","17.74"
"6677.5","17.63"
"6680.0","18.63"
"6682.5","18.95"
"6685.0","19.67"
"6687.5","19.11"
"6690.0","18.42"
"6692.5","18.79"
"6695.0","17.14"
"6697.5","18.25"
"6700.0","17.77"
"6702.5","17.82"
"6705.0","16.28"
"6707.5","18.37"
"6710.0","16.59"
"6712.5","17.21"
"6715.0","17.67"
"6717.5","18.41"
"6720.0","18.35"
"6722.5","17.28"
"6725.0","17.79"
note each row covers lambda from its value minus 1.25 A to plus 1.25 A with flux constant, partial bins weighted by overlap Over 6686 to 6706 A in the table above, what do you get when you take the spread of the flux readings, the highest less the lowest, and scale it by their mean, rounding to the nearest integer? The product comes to 51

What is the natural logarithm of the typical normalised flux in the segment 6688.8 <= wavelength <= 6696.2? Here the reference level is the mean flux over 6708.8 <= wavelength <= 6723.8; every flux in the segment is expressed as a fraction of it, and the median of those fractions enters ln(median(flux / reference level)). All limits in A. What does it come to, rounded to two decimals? 0.05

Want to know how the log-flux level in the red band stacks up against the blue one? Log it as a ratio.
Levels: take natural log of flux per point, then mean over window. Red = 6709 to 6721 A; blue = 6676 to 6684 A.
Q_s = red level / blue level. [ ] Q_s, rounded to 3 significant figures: 0.985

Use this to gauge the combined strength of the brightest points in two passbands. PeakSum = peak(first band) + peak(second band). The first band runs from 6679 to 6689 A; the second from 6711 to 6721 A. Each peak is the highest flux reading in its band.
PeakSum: 38.1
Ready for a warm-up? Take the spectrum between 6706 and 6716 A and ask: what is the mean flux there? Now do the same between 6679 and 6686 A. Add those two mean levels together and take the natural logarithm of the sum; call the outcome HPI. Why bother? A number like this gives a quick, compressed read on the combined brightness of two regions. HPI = 3.60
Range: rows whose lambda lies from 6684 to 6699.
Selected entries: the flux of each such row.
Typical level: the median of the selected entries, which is 18.6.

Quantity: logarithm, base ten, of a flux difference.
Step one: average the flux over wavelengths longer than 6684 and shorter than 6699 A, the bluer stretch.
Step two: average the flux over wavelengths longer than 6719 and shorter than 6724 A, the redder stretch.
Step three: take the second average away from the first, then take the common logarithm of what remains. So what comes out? -0.13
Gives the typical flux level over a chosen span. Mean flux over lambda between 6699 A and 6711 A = 17.4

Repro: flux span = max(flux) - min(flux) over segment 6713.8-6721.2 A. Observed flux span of 0.7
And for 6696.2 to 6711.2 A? 2.1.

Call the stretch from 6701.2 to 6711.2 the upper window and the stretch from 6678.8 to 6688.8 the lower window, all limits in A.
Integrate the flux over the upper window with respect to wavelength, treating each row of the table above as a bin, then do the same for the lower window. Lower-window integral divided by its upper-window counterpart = 1.11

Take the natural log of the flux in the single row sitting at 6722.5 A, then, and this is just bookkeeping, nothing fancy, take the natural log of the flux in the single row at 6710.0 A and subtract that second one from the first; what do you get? 0.04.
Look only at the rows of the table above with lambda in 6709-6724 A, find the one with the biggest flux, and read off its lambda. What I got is 6717.5 A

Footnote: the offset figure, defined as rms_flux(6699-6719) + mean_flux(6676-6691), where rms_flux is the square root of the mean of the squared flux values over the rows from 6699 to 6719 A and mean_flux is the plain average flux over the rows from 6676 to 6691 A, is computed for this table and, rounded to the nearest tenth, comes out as 36.3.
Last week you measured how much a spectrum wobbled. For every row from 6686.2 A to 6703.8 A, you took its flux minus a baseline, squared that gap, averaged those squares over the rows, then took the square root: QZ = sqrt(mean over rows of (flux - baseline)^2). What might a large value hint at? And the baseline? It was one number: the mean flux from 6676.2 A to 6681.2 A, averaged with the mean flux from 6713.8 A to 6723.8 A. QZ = 0.64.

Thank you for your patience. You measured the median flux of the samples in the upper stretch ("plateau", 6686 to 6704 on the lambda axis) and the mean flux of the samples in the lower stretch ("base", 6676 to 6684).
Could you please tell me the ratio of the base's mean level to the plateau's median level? 1.01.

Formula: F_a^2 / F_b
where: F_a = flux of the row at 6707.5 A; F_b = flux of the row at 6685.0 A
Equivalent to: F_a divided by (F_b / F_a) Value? 17.2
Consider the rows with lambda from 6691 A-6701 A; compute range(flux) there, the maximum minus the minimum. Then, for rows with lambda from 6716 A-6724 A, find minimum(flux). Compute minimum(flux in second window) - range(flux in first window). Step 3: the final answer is 15.6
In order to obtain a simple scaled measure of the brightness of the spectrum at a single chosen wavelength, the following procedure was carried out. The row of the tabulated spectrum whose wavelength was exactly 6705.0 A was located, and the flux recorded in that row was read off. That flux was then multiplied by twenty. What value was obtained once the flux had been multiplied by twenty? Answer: 326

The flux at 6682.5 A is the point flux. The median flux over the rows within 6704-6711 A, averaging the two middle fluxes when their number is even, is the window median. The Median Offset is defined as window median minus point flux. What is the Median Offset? -2.4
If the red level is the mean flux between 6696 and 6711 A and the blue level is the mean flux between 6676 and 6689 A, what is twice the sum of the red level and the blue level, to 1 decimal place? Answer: 72.6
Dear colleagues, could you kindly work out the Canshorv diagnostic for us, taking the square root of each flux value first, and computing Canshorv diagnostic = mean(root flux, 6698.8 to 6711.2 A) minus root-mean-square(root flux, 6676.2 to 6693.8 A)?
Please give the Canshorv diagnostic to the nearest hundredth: -0.16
